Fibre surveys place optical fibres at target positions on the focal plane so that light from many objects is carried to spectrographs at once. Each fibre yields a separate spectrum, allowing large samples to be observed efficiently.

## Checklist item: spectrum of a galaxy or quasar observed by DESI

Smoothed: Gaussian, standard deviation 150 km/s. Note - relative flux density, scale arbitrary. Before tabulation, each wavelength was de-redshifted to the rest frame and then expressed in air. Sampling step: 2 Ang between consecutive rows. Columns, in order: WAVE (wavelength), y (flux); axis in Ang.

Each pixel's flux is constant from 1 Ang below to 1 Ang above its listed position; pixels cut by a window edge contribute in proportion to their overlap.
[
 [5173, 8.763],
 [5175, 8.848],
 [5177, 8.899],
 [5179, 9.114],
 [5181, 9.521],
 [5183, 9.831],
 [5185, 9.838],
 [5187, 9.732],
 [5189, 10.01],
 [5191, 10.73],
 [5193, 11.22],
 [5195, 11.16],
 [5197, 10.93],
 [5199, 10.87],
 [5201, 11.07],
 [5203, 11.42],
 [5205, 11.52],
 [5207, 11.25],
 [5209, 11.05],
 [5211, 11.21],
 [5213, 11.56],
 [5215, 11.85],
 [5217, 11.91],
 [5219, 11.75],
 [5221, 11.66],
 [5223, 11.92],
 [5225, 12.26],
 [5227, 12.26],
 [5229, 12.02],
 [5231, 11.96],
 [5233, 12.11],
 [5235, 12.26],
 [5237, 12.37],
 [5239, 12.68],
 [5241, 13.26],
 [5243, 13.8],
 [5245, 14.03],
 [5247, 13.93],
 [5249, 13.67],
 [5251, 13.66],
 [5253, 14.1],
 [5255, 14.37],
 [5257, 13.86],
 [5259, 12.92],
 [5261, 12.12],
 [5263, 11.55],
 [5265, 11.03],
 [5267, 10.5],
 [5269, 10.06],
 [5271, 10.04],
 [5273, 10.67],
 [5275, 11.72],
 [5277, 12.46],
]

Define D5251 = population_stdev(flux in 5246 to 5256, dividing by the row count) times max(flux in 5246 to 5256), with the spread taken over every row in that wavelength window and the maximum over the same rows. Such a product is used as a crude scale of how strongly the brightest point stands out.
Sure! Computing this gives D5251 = 3.9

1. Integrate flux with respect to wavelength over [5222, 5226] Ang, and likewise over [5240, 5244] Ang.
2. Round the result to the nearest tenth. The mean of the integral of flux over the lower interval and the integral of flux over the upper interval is 51.2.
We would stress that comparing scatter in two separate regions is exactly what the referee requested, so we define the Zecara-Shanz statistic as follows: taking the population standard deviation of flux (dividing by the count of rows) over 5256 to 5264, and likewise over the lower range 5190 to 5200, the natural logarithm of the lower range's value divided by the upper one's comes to -1.6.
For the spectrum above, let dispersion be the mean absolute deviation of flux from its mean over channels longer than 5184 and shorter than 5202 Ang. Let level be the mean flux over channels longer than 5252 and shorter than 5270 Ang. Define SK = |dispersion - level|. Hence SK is 11.8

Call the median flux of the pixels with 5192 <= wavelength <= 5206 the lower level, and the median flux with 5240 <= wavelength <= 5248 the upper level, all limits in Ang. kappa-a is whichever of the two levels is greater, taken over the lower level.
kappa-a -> 1.24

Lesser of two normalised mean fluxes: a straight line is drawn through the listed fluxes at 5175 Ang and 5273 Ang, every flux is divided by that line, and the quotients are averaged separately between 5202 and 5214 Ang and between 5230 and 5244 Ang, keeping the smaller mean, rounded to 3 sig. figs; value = 1.20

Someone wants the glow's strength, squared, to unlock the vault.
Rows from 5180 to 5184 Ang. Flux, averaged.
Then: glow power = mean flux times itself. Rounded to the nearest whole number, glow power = 94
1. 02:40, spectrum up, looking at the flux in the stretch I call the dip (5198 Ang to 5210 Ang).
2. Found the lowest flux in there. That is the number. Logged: 10.87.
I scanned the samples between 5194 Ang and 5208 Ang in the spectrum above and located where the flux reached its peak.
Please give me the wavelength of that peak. 5205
